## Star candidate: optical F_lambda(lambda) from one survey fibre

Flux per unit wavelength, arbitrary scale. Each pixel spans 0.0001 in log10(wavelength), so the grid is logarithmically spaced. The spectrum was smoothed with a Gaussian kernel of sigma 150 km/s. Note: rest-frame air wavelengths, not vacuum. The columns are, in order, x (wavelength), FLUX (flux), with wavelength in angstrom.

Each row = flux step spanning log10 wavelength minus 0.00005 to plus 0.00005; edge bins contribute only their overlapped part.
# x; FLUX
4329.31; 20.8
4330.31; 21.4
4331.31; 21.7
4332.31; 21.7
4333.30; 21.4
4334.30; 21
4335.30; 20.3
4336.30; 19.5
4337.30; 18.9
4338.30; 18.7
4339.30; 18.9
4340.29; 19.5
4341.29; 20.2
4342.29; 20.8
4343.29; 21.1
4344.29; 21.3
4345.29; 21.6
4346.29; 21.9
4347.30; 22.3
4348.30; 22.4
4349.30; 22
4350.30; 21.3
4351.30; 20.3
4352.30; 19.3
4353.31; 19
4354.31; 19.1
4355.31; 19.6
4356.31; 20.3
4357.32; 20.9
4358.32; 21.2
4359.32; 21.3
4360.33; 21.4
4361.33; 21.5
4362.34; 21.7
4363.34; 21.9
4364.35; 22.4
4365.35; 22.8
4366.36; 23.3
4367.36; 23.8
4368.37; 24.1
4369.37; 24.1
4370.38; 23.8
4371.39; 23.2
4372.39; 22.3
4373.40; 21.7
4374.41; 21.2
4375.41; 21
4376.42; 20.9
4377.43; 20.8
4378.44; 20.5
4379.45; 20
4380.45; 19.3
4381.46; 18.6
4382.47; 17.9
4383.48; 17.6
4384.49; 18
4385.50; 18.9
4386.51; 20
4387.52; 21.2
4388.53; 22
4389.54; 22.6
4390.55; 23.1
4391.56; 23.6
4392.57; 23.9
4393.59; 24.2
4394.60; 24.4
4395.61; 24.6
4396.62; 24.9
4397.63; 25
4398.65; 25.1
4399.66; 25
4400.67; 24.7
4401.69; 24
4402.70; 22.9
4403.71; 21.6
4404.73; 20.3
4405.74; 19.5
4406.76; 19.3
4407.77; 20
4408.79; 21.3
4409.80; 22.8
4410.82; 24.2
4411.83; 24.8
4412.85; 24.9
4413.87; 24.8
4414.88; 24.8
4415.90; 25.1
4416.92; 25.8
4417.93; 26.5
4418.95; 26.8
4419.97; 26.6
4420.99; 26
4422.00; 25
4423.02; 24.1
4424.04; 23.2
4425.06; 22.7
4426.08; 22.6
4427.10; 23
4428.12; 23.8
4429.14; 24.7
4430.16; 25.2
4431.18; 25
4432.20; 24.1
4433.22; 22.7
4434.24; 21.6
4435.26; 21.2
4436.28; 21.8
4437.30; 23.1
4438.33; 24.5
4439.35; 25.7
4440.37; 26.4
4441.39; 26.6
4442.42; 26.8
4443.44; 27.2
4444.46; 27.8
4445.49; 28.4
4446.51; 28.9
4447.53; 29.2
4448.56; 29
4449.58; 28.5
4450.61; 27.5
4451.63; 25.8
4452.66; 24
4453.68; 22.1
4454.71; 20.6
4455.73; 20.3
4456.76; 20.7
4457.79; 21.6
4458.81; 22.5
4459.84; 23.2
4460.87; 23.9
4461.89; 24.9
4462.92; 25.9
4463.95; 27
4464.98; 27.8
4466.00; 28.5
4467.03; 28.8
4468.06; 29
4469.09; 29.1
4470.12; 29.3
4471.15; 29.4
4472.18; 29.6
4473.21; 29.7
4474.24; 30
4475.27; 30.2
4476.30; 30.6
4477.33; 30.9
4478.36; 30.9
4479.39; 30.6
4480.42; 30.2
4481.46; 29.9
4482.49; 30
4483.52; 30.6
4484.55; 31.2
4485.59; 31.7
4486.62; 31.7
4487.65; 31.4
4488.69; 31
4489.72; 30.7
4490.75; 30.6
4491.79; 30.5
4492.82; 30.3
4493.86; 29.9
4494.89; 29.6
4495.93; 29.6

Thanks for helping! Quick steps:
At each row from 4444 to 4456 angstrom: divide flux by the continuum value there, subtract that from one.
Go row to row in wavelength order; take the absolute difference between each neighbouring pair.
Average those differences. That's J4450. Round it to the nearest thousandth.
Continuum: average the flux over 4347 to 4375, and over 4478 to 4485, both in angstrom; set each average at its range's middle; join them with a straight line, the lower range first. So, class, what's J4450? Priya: 0.034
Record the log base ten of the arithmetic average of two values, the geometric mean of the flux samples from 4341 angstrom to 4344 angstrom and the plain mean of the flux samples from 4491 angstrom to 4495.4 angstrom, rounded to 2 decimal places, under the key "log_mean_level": 1.40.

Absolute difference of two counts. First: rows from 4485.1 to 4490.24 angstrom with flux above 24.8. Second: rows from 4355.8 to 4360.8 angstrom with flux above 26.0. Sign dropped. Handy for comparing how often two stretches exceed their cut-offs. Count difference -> 5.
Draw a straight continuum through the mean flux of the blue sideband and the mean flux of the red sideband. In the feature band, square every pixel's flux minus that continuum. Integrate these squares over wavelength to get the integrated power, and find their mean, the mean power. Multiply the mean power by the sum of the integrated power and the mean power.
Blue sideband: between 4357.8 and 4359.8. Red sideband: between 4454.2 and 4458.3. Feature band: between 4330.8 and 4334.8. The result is 0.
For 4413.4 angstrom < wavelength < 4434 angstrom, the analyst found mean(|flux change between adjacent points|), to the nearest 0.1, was 0.6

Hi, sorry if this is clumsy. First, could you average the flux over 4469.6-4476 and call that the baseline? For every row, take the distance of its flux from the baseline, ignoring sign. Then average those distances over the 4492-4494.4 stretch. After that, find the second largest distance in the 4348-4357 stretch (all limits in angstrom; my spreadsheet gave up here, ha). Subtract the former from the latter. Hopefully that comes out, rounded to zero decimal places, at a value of 10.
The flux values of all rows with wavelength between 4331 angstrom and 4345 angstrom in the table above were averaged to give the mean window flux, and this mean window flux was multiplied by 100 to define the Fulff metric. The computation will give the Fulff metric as 2036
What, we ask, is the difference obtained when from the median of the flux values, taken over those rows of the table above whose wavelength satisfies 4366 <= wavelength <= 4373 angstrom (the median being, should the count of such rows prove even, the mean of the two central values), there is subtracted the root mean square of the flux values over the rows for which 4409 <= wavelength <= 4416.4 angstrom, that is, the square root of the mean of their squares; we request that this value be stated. -0.7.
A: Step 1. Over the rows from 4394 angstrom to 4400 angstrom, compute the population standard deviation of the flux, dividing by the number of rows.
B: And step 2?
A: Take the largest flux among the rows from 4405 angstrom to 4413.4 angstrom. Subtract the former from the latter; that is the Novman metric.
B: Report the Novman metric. 25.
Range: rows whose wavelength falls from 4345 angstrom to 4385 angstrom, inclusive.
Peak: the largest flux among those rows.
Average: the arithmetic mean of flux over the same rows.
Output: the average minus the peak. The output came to -2.9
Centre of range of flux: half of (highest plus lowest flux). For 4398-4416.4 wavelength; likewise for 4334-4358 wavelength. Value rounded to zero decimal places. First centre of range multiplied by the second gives 456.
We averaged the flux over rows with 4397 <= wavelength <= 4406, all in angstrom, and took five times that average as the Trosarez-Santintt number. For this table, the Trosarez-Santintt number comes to 116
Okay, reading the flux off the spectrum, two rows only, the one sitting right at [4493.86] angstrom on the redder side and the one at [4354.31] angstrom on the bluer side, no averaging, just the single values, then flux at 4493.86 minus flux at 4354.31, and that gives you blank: 10.8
